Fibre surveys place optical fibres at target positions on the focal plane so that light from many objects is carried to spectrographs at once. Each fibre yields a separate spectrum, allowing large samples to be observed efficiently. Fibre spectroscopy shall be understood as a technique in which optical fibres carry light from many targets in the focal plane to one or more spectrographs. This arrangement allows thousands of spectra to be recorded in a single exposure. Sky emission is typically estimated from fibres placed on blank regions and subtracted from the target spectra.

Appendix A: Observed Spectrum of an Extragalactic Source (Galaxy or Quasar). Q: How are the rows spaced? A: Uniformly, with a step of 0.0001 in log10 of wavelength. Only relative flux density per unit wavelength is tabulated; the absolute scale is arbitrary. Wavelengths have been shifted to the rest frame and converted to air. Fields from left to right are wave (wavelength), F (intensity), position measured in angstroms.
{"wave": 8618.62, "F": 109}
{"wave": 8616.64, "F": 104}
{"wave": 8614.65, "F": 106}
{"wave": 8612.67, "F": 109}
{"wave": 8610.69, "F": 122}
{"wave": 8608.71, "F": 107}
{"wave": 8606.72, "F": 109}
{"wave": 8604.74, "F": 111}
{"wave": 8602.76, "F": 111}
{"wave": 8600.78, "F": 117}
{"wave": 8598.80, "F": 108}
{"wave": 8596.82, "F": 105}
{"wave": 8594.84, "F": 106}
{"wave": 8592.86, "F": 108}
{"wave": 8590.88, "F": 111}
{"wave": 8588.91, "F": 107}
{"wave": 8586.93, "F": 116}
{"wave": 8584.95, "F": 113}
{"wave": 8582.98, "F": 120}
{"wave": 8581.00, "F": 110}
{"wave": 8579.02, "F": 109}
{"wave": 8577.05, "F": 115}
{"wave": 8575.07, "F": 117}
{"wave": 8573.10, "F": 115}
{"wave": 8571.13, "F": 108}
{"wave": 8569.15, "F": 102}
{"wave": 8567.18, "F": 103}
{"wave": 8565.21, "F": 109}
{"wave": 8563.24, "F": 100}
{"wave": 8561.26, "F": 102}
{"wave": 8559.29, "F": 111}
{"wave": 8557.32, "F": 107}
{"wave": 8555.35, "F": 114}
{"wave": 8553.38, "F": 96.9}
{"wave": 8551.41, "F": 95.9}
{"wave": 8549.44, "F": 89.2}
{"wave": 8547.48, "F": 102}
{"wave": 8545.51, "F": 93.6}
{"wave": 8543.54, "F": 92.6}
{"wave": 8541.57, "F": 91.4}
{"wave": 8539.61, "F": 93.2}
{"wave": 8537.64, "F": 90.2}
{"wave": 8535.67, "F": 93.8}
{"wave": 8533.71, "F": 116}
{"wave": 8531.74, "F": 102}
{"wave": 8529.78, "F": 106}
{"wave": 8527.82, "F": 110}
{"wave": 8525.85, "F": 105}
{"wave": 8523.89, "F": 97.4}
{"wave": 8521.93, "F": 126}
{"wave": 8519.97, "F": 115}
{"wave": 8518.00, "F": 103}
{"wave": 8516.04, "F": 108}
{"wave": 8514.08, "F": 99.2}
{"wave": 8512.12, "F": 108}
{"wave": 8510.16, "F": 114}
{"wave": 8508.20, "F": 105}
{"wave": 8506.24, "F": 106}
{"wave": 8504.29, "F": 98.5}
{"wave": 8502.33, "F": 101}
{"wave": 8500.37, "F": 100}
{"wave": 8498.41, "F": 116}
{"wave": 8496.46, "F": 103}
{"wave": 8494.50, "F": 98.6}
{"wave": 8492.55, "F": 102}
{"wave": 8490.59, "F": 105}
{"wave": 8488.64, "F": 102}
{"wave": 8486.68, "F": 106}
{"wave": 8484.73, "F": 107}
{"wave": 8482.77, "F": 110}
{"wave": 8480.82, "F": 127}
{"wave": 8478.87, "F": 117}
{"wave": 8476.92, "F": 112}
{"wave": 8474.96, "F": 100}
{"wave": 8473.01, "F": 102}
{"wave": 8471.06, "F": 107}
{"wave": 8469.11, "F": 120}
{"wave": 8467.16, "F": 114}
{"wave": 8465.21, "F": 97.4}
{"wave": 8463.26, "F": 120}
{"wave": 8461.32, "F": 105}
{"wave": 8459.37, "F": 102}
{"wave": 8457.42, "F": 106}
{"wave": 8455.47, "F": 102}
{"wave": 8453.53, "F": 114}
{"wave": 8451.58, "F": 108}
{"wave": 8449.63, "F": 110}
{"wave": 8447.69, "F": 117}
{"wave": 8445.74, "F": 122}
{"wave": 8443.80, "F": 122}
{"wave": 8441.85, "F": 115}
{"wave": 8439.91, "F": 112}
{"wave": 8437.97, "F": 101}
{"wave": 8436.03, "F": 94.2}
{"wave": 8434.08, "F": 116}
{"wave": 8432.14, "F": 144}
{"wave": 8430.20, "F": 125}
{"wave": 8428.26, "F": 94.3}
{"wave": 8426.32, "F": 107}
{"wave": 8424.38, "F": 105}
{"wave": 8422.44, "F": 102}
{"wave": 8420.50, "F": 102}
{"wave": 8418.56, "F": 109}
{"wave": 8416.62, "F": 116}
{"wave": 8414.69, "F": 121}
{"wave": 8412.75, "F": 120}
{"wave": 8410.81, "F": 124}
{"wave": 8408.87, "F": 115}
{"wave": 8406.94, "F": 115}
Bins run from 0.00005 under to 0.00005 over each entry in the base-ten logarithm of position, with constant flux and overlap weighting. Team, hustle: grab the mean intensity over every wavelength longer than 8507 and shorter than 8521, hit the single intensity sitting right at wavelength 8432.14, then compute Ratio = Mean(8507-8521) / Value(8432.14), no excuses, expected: 0.75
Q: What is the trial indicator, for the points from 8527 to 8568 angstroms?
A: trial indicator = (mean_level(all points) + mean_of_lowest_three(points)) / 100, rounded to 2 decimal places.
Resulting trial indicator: 1.91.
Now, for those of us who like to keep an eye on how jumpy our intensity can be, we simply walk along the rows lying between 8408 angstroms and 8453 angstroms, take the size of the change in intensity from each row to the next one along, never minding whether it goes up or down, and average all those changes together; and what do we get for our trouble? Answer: 8.7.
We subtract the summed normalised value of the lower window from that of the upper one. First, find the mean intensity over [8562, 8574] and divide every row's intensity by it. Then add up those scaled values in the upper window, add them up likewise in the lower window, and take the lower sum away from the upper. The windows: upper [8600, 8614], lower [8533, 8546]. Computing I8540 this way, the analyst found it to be 1.1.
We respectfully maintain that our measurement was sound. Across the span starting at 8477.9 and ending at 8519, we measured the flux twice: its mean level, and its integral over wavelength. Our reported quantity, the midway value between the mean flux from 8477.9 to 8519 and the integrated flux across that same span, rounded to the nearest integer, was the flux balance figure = 2241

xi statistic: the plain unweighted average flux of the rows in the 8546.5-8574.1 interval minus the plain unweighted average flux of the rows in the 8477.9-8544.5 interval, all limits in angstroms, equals -1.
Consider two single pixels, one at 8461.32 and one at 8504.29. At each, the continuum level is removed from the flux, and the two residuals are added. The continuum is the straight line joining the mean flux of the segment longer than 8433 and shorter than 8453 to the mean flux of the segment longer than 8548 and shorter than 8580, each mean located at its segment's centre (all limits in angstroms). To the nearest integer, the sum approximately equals -16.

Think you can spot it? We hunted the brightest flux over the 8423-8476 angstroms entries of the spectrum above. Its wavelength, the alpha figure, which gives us 8432.14 angstroms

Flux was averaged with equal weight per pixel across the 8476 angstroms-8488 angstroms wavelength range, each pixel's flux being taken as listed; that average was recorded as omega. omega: 113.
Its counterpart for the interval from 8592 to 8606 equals 109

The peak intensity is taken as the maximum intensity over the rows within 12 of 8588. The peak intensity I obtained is 120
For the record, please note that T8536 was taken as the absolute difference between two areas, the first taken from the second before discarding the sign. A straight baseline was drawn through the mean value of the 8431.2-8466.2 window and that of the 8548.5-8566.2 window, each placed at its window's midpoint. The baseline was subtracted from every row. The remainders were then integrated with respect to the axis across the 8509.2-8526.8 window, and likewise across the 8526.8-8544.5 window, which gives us 133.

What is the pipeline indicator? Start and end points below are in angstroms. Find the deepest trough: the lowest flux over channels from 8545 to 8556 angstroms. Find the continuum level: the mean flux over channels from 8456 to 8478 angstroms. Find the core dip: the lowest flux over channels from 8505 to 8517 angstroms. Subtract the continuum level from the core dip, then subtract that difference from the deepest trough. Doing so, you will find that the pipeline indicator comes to 98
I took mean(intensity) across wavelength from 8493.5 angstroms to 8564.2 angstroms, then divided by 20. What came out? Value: 5.15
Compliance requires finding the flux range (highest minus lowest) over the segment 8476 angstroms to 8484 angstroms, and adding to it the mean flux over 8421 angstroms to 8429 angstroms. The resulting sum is 119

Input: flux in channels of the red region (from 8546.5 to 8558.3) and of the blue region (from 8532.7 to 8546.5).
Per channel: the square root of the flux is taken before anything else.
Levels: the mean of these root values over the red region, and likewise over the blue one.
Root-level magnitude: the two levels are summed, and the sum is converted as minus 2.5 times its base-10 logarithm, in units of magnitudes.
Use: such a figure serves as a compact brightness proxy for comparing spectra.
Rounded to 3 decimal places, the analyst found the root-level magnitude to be -3.242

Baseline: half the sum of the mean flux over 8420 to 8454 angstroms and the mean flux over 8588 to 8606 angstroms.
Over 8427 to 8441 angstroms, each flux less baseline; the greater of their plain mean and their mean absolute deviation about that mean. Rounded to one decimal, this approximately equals 13.7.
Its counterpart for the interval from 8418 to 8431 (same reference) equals 6.3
